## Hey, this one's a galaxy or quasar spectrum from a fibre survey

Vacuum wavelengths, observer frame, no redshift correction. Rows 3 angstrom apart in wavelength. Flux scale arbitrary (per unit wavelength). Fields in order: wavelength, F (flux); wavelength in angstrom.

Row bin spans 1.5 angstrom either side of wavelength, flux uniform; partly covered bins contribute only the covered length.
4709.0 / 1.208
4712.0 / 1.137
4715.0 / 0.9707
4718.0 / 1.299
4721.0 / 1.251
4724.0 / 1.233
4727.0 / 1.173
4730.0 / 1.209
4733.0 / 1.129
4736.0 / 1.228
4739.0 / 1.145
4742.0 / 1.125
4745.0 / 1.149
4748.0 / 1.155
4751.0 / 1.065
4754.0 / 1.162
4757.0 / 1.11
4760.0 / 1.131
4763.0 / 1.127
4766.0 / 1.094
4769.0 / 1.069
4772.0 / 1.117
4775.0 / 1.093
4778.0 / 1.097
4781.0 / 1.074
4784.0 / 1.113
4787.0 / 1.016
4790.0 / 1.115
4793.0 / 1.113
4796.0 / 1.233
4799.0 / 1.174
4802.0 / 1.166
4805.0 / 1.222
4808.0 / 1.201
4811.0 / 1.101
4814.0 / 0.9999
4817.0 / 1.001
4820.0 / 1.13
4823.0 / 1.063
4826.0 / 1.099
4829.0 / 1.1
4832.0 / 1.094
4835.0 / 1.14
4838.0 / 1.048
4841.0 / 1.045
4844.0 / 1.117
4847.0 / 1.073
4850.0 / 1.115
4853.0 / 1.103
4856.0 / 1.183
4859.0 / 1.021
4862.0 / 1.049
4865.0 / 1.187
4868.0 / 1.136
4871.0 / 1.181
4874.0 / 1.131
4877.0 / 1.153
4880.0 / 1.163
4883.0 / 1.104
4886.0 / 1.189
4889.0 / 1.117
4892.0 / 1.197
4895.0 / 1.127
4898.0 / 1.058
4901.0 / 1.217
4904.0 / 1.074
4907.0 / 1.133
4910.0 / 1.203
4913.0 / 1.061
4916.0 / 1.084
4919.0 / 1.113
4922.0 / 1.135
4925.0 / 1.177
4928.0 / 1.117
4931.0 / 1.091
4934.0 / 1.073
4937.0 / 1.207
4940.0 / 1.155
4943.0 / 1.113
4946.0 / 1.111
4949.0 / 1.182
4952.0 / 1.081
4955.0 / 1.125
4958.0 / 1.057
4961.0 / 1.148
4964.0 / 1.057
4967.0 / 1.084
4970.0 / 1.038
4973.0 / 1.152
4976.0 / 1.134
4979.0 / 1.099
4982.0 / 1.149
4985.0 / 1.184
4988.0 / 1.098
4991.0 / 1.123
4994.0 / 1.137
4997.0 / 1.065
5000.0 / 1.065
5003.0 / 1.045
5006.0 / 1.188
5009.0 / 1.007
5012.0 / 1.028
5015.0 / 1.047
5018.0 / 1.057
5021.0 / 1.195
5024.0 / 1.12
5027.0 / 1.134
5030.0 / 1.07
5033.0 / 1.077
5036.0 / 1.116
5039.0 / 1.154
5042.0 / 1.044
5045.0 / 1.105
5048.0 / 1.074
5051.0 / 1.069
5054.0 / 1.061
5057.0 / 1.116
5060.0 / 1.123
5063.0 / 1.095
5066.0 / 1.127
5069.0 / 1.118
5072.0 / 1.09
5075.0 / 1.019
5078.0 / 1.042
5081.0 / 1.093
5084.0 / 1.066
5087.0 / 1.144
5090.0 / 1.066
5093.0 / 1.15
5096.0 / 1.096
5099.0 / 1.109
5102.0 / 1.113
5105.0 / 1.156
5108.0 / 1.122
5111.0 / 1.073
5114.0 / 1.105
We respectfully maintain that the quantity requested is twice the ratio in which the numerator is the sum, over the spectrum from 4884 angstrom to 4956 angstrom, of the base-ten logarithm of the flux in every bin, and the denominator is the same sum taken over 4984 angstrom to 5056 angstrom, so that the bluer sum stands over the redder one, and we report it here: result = 2.74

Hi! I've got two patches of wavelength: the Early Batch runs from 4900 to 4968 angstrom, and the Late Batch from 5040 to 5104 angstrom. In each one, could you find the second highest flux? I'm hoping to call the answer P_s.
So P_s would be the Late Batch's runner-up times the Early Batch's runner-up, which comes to 1.38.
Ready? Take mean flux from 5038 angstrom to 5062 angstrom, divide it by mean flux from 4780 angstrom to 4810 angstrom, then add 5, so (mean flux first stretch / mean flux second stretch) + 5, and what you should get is 5.96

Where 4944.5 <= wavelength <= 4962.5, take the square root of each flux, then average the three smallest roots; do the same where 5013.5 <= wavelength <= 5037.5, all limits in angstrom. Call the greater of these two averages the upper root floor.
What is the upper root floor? 1.041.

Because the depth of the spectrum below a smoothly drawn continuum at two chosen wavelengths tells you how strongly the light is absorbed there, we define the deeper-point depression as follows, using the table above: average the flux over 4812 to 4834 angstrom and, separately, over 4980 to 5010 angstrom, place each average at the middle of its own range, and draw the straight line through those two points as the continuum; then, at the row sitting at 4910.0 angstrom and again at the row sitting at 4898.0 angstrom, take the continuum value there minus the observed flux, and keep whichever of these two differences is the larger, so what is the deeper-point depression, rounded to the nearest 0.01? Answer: 0.03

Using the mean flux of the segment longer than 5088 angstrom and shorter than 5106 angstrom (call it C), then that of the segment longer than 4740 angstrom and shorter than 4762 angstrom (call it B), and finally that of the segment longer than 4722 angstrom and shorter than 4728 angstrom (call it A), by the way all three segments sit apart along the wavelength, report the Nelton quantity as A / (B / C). 1.19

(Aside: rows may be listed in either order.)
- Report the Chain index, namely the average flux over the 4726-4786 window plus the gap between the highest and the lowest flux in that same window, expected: 1.29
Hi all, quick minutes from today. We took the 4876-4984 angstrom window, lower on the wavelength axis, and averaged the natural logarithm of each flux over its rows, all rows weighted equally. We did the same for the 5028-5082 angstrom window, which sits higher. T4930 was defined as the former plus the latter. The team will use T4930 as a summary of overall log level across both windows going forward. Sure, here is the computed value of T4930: 0.201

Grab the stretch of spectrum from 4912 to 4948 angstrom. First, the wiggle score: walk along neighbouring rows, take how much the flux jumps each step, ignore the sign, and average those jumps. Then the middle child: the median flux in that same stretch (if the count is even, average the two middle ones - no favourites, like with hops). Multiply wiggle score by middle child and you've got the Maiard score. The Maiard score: 0.046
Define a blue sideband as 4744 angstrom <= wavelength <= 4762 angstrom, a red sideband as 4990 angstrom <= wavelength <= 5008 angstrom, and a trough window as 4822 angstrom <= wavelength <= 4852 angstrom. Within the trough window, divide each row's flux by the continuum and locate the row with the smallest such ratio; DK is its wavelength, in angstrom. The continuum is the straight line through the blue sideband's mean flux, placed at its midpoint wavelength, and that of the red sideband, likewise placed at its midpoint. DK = 4841.0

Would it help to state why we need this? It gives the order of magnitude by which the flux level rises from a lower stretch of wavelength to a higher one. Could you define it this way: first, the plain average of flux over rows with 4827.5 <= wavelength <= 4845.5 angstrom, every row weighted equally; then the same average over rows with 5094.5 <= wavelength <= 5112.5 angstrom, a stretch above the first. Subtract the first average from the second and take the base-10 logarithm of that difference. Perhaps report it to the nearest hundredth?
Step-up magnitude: -1.68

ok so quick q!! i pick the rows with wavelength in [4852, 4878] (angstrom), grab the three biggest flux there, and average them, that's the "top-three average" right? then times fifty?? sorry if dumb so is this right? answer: 59.2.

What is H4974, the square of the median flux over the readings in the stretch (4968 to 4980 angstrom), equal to 1.247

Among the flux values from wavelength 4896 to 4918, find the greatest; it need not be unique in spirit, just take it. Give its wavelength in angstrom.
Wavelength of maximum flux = 4901.0 angstrom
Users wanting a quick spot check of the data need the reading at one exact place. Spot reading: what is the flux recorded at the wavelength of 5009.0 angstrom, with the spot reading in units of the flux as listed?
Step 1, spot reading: 1.007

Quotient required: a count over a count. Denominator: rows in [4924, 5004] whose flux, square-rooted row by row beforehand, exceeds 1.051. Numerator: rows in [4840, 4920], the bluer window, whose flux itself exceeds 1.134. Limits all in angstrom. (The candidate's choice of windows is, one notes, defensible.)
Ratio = 0.67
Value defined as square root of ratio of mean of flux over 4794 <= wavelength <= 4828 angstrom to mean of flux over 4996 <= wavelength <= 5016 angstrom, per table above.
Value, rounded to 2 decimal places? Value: 1.03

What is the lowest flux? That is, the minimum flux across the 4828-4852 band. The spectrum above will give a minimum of 1.045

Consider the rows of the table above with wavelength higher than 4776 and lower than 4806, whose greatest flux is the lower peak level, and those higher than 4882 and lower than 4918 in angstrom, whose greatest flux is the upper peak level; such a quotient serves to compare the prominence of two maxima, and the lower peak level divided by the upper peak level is 1.01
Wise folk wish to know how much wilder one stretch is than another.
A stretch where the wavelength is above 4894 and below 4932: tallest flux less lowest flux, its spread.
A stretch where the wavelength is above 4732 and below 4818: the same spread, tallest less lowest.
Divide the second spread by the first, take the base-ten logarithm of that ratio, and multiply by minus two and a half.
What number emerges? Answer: -0.42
